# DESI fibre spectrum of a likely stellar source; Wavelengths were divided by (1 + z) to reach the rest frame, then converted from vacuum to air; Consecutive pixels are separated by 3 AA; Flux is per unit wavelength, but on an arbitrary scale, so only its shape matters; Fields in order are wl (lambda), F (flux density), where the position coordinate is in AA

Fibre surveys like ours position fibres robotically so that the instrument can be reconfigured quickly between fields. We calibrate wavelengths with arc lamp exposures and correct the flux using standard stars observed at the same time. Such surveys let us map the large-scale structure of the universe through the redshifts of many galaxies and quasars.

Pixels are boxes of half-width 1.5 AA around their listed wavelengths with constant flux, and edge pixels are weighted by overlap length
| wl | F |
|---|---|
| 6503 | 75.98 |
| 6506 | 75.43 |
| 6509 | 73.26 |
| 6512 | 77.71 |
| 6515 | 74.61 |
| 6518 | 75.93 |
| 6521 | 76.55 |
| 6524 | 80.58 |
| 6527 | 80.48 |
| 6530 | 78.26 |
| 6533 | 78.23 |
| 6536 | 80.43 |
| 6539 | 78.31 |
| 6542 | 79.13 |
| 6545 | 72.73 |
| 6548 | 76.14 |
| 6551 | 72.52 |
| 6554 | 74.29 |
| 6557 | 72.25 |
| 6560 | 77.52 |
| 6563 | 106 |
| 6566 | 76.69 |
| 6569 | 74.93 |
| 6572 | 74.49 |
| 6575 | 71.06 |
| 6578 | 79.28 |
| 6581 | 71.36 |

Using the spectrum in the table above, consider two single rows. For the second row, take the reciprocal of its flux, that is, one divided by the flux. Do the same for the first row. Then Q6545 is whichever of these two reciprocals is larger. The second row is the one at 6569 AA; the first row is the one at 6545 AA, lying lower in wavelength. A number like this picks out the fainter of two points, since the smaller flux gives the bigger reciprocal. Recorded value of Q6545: 0.0137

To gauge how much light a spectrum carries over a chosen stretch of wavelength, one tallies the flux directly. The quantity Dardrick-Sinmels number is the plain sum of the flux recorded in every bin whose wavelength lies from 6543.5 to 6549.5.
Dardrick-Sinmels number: 149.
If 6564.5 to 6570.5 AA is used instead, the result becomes 152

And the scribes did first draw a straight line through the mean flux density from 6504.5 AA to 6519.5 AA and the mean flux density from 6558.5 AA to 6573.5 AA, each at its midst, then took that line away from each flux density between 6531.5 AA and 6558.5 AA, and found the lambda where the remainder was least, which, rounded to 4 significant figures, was 6557 AA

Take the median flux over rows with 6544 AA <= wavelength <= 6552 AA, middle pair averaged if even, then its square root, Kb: 8.53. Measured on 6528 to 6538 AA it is 8.85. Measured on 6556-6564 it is 8.80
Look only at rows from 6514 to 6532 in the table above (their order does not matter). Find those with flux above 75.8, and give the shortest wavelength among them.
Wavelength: 6518 AA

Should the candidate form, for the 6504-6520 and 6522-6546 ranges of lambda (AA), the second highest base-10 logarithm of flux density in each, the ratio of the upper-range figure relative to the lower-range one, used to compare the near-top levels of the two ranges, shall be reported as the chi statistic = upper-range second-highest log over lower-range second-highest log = 1.01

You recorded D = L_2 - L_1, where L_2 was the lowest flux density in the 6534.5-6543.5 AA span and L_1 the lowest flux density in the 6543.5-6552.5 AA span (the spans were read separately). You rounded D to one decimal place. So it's 5.8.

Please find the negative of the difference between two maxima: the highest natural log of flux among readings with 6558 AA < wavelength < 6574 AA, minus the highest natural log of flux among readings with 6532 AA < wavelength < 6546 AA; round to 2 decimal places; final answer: -0.28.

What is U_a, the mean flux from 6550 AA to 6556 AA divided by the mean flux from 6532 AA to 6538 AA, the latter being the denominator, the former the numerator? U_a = 0.925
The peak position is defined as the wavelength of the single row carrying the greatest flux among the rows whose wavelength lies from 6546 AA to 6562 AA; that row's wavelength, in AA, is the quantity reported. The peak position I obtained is 6560 AA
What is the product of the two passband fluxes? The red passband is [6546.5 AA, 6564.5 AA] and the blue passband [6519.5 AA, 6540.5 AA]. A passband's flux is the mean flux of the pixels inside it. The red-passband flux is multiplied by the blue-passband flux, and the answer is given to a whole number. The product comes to 6301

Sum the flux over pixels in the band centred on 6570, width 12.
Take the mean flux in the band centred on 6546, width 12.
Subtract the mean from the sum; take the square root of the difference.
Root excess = 14.9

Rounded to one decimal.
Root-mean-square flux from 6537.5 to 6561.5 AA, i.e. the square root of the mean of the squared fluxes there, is 75.4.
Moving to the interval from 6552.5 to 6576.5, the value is 79.1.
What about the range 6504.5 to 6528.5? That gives 76.9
